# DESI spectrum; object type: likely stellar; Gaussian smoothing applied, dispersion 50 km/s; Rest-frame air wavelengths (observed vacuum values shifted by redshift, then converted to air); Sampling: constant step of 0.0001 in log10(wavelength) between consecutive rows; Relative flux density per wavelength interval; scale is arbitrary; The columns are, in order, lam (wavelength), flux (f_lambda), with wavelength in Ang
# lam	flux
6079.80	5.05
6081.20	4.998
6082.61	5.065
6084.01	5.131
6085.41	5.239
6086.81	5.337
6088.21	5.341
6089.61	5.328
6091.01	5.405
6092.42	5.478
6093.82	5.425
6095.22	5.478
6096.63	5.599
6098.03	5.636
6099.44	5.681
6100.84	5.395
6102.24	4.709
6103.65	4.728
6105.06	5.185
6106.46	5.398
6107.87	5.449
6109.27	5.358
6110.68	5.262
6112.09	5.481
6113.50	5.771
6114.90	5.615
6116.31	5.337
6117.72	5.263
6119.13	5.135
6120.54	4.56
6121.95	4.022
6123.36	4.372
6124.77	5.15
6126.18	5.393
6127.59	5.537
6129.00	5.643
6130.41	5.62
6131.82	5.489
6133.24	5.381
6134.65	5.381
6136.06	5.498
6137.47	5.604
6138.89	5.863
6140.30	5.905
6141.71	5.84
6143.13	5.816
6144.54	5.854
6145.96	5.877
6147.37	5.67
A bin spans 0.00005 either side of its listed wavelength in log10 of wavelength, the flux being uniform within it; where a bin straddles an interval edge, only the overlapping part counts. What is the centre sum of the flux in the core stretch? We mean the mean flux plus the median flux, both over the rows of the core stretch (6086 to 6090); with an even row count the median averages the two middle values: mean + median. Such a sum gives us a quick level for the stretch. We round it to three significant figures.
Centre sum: 10.7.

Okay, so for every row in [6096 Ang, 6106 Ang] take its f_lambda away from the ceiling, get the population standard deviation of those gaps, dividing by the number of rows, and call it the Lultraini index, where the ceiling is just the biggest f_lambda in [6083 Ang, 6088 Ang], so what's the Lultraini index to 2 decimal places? 0.39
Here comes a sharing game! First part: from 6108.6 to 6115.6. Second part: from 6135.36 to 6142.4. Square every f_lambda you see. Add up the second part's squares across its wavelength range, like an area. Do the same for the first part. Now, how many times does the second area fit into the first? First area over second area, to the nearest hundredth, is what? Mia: 0.91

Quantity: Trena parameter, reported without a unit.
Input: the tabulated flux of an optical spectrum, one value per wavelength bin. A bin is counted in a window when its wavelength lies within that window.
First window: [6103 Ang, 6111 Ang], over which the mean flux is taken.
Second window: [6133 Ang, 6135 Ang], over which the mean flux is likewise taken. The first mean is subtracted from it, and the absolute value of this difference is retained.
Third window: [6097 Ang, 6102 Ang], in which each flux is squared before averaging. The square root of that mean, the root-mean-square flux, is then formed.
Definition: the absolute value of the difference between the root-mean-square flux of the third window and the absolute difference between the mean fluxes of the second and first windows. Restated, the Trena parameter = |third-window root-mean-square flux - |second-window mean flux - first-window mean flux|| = 5.42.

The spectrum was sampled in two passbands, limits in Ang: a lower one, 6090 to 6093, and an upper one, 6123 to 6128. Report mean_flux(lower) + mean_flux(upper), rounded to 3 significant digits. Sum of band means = 10.6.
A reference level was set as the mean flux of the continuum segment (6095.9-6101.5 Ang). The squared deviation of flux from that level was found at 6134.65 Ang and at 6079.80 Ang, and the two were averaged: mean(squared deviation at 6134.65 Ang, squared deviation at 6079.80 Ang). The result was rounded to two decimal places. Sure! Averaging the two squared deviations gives 0.16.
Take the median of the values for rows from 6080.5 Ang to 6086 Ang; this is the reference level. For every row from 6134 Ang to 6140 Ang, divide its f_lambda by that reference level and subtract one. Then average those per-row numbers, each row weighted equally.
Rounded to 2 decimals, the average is 0.10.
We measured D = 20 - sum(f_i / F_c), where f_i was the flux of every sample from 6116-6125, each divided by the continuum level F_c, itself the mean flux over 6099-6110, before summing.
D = 13.5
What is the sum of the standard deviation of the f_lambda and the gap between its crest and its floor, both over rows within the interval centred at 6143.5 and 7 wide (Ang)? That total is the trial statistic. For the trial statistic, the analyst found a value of 0.12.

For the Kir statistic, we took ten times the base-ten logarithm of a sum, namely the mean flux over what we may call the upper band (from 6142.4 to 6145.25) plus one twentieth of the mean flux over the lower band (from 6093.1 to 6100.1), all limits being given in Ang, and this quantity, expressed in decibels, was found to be 7.9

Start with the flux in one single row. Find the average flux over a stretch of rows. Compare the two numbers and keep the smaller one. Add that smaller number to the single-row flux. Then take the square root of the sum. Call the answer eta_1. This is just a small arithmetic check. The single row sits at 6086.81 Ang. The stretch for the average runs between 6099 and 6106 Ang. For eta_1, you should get 3.24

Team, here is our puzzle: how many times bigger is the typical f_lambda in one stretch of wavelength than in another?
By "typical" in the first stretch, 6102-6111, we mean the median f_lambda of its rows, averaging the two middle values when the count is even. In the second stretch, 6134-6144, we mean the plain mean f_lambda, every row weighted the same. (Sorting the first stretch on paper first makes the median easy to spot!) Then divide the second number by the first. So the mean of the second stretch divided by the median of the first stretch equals 1.08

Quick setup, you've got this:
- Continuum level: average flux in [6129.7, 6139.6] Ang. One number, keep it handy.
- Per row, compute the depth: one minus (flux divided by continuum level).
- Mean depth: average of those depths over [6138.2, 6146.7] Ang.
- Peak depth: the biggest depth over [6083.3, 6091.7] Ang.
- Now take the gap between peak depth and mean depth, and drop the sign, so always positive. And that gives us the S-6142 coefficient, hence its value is 0.131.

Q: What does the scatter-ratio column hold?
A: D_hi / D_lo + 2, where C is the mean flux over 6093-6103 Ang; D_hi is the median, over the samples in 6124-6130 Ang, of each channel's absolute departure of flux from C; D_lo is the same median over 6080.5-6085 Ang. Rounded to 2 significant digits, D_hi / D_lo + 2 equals 2.5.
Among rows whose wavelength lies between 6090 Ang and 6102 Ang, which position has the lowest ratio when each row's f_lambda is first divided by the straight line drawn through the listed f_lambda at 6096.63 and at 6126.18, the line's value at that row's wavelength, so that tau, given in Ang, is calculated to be 6091.01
